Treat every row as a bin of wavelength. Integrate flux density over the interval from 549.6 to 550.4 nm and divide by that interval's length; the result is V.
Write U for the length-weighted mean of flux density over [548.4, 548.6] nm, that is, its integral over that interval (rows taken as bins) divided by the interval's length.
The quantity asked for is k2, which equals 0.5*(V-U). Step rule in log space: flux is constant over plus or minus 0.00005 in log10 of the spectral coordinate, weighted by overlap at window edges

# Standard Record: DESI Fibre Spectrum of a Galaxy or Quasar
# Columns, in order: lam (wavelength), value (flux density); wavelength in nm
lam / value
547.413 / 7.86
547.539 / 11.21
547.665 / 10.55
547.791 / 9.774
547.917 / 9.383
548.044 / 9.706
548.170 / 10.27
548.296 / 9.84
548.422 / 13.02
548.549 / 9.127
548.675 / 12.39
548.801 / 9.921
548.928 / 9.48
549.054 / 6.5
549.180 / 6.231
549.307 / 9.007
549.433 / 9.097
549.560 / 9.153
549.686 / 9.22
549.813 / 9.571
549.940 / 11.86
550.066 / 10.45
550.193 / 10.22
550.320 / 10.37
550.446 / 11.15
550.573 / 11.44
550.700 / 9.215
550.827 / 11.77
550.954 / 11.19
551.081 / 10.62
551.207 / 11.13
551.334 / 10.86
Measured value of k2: -0.2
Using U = 10.8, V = 10.3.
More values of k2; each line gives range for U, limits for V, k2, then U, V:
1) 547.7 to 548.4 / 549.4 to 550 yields -0.1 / 10.0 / 9.8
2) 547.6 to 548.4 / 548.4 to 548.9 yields 0.4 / 10.1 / 10.8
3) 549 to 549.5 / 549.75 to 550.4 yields 1.4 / 7.7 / 10.5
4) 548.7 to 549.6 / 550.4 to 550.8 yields 1.0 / 8.6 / 10.7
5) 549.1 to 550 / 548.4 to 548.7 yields 1.0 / 9.1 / 11.2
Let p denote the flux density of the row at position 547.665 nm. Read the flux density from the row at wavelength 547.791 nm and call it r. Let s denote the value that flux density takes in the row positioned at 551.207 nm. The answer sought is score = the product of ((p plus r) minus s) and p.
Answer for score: 97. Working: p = 10.55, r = 9.774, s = 11.13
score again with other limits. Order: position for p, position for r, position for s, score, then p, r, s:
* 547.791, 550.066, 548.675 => 77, 9.774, 10.45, 12.39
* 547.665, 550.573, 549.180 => 166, 10.55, 11.44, 6.231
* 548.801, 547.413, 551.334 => 69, 9.921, 7.86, 10.86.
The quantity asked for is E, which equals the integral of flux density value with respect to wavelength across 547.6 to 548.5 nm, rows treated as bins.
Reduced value 9.3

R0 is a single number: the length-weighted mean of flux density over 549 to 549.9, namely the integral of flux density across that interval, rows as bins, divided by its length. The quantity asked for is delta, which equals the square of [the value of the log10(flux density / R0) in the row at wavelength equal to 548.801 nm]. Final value 0.004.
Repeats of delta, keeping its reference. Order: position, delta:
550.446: 0.014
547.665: 0.009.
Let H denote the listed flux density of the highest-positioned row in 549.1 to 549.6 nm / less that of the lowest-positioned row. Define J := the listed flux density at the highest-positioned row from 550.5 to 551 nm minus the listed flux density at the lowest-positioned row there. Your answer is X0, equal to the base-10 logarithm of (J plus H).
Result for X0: 0.4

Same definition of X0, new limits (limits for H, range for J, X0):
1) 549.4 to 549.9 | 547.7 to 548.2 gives 0.0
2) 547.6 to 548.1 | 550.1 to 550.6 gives -0.4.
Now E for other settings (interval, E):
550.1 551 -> 9.7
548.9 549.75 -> 7.1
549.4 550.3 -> 9.0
